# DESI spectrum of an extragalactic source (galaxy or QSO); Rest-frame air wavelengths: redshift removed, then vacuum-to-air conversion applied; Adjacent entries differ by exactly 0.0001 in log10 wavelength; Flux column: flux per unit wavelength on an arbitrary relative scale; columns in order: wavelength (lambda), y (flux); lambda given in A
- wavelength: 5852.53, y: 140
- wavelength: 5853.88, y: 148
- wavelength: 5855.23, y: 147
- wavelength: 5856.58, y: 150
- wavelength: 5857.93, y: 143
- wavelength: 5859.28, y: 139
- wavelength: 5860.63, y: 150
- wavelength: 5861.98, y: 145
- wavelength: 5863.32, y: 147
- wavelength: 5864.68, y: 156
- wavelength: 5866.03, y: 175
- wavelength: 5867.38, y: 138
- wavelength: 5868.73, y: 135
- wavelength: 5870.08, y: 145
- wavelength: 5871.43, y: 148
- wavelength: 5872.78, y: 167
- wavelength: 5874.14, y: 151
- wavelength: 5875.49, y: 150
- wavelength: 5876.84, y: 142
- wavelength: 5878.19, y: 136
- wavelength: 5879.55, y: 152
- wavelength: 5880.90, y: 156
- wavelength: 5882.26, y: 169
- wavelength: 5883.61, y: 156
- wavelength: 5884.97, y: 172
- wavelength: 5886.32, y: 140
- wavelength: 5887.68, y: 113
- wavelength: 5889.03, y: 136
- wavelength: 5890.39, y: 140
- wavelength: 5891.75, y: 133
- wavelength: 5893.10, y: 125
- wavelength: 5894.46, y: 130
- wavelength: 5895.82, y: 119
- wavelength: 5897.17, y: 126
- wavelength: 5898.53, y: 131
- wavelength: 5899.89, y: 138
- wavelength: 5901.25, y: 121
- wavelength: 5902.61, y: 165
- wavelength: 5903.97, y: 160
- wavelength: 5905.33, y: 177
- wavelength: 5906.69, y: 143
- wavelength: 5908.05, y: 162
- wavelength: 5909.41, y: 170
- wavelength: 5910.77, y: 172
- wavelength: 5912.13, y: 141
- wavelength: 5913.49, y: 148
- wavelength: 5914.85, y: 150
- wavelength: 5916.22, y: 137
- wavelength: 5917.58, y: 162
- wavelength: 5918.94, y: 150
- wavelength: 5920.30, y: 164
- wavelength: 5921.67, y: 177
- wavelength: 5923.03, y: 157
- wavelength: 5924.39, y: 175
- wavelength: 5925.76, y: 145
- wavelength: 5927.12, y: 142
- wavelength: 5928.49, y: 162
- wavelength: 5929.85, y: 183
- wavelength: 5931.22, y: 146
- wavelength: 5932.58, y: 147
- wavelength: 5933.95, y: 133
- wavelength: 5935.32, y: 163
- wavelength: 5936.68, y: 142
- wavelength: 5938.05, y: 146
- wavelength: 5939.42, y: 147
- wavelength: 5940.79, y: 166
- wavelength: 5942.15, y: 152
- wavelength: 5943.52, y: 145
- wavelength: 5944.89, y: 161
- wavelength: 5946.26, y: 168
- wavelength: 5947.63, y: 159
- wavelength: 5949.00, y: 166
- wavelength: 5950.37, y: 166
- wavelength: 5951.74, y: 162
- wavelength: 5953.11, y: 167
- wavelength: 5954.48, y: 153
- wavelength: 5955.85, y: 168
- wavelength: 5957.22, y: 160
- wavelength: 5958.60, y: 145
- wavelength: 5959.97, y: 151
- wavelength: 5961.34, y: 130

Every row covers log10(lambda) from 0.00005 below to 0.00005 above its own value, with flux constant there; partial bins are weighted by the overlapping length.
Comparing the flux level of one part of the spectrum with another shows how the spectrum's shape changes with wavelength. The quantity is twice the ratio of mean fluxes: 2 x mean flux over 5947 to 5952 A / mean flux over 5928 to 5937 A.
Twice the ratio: 2.12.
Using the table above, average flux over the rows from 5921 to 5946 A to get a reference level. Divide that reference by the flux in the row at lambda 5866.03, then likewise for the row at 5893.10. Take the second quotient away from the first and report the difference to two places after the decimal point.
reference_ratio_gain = -0.35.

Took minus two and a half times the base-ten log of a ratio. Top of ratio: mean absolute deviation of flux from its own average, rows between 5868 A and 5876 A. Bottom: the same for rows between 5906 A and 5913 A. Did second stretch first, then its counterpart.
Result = 0.68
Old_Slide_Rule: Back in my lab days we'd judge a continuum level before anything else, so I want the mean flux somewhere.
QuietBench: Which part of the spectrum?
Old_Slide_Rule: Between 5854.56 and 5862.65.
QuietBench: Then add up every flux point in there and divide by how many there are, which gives 146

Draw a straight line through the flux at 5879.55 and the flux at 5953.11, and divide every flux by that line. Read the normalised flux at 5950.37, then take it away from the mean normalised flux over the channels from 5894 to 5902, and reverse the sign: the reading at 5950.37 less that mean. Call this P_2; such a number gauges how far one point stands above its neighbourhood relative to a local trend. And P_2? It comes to 0.18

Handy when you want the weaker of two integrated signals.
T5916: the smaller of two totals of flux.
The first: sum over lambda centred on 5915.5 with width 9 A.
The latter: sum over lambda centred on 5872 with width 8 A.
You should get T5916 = 888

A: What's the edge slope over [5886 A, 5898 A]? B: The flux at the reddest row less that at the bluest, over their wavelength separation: -1.3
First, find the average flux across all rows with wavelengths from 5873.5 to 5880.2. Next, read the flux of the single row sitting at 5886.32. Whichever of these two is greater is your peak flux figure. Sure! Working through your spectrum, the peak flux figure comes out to 146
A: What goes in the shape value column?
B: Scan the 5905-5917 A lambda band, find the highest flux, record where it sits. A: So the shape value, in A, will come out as 5905.33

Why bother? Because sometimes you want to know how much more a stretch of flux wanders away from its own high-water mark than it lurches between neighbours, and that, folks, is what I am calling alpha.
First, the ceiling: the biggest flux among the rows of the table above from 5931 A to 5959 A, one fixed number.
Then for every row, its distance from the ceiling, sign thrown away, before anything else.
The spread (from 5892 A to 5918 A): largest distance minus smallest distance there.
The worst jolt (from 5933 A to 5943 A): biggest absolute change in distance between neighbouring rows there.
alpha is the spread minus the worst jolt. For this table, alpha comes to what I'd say 17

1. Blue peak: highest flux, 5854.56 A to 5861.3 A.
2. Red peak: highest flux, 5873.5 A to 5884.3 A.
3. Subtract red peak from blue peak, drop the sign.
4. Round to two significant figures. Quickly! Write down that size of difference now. 19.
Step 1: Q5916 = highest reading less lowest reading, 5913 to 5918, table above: 25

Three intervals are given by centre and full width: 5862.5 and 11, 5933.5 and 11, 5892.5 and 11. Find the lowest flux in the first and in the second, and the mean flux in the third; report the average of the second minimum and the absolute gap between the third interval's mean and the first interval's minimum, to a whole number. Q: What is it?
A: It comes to 72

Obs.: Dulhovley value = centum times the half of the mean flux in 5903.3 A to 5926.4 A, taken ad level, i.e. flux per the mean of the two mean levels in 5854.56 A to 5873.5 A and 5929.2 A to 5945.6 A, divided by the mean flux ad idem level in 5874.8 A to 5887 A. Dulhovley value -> 52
